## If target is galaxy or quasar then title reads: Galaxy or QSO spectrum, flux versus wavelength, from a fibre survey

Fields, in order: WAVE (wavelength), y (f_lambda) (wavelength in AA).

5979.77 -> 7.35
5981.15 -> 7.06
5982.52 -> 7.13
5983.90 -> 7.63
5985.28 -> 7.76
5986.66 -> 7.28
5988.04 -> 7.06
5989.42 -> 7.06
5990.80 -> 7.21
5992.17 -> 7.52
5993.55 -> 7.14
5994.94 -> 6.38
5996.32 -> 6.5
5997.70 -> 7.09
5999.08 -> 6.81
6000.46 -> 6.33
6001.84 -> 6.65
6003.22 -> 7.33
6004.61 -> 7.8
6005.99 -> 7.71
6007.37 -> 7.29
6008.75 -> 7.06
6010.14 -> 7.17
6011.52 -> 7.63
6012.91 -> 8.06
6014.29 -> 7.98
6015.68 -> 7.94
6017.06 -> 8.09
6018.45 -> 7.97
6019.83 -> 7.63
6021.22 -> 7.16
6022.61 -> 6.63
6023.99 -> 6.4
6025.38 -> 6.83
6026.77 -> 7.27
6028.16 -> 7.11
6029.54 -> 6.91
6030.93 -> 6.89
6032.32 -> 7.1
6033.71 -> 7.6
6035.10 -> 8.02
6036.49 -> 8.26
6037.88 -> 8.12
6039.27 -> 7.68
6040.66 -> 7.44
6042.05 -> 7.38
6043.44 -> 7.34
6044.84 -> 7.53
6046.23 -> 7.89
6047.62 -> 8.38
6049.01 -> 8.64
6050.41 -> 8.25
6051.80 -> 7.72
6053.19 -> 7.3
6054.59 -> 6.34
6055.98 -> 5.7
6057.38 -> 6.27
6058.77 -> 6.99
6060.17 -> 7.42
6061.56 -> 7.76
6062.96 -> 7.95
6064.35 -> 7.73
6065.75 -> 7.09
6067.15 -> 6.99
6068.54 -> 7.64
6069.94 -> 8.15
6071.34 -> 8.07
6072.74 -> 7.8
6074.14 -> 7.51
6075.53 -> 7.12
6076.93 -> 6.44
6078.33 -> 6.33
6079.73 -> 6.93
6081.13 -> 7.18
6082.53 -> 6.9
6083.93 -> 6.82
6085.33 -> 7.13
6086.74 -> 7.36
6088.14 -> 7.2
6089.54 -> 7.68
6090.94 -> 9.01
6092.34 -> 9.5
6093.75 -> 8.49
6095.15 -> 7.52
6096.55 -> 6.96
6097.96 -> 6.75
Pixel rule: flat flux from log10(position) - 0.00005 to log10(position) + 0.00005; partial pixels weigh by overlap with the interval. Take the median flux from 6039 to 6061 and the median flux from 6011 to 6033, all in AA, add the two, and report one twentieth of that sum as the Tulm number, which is 0.732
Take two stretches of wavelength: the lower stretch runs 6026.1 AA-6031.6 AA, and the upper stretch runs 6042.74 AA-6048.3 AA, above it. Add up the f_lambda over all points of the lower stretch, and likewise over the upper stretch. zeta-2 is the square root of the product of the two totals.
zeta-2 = 29.6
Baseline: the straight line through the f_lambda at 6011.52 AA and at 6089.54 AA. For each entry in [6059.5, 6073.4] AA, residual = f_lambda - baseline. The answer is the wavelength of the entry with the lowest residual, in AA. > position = 6067.15 AA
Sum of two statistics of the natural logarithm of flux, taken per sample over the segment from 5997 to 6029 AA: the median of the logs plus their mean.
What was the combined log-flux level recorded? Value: 3.97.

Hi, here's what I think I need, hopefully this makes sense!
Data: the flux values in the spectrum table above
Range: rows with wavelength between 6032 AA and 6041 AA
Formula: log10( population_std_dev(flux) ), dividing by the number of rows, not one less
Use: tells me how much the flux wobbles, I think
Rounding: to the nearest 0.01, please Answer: -0.42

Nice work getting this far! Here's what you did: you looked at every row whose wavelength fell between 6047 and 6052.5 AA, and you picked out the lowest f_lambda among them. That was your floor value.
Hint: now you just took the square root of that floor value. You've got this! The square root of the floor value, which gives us 2.78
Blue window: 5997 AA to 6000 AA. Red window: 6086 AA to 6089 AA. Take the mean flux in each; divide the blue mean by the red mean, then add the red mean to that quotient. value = 8.2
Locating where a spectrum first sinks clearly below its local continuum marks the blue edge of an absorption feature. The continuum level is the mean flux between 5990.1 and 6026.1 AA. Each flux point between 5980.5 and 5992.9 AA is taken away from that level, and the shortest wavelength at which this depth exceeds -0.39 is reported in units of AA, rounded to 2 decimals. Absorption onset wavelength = 5981.15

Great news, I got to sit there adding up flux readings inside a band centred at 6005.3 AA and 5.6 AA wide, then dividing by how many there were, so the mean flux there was 7.53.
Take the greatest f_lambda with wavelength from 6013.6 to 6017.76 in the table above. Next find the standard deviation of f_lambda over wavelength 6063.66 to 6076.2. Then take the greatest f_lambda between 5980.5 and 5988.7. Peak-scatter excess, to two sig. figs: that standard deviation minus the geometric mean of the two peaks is -7.5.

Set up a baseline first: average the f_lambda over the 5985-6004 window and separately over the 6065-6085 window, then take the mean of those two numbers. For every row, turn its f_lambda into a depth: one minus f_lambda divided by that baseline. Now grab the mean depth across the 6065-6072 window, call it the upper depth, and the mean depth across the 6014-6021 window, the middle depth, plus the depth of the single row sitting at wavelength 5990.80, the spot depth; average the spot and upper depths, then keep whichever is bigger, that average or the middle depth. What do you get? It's -0.04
